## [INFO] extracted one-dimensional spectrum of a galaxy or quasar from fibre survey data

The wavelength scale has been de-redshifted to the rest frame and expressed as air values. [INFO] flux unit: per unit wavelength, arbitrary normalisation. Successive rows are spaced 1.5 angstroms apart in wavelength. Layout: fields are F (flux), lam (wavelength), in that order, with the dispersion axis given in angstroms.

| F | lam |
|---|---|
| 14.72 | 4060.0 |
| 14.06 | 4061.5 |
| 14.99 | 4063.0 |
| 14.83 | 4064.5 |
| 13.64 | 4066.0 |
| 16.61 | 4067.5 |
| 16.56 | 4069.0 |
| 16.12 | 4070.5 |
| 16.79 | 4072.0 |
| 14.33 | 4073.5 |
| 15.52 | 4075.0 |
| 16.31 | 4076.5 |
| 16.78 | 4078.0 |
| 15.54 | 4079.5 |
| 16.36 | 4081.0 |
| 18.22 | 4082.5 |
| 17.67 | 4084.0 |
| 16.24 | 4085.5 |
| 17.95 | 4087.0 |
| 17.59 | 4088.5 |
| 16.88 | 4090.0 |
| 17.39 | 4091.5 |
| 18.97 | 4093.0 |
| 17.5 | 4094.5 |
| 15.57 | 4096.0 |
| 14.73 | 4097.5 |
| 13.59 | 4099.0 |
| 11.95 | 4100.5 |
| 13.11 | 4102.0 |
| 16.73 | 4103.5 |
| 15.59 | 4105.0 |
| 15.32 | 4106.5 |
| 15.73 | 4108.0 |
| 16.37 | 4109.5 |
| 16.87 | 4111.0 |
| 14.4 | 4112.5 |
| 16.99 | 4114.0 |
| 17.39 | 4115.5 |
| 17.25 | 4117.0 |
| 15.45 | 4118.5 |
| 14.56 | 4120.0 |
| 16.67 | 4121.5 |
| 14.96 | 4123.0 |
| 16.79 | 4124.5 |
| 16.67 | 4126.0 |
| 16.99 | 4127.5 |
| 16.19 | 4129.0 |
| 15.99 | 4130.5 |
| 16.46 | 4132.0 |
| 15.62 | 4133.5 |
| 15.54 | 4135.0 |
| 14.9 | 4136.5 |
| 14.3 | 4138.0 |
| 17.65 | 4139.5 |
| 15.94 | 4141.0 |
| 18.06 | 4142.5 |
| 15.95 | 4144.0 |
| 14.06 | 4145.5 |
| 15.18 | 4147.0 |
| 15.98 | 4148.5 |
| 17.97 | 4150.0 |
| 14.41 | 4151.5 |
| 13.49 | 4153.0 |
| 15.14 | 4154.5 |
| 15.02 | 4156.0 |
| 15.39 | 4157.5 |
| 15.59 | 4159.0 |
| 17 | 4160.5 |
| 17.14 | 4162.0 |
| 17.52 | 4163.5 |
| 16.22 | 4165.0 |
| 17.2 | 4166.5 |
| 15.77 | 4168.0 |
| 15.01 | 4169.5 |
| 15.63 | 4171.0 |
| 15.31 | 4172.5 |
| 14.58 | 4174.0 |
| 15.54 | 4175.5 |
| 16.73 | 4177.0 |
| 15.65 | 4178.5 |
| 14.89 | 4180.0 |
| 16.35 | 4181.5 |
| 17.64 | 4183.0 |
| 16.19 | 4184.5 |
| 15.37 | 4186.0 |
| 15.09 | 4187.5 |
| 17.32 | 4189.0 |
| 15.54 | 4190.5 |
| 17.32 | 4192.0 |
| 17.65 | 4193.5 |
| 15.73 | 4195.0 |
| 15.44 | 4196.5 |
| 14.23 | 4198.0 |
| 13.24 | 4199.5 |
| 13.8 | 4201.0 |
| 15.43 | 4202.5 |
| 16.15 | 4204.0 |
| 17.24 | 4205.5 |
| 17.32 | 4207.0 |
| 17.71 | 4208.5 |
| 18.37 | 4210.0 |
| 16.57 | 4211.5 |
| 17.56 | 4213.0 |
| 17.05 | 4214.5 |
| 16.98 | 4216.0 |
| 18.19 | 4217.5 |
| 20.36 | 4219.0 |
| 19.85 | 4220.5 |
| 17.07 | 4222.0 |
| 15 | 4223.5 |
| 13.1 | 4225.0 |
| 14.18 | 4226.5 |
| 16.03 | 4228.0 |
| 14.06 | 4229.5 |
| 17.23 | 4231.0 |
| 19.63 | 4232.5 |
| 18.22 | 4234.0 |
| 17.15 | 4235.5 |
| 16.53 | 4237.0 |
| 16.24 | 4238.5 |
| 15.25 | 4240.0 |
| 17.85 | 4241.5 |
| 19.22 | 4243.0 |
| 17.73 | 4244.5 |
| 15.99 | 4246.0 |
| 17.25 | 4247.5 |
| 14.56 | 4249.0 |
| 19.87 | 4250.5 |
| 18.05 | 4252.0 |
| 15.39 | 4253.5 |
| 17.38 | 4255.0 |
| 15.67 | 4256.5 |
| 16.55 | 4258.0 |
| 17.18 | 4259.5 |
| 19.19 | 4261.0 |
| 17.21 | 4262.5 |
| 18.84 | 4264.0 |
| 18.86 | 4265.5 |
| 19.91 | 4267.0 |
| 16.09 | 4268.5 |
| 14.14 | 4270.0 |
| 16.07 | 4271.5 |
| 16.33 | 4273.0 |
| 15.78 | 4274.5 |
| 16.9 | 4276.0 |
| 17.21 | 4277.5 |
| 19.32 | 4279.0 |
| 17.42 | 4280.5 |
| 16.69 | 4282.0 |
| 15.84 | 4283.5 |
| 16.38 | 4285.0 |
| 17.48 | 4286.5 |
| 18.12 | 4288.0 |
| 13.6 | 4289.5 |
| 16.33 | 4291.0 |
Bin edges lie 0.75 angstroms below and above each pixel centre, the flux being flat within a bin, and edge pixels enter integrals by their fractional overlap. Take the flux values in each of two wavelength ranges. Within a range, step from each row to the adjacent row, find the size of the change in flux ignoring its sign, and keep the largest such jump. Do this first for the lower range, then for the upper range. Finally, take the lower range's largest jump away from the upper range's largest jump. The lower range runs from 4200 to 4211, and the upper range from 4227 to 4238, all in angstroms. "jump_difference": 1.5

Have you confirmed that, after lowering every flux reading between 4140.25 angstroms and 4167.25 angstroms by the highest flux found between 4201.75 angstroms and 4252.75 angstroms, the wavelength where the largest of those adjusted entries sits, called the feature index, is 4142.5 angstroms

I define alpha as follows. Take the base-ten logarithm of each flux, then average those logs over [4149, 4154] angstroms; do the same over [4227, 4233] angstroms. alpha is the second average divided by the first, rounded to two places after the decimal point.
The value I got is 1.03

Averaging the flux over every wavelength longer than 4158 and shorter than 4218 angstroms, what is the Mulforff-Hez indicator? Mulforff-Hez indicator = 16.2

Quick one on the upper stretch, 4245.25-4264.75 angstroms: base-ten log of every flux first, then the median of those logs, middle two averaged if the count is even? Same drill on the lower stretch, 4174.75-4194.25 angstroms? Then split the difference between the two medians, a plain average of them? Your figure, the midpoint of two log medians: 1.22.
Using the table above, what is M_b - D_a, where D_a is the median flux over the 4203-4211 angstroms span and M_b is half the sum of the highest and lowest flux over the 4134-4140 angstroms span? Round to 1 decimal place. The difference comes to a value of -1.3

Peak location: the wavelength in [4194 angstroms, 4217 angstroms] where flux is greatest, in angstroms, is 4210.0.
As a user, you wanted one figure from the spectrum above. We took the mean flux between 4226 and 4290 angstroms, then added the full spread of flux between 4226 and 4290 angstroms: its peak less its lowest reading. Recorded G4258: 23.3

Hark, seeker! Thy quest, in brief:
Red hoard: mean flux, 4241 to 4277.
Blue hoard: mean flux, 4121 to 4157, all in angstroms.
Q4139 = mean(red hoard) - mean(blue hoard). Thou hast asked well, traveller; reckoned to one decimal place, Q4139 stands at 1.3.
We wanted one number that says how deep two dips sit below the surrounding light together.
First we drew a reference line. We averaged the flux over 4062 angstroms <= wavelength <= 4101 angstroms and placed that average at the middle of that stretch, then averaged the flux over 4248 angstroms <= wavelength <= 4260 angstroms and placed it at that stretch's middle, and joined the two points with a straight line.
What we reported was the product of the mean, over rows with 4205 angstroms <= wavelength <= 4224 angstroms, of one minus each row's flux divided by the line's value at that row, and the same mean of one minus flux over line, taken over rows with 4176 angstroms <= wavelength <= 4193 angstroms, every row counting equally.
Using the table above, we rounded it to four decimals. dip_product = -0.0012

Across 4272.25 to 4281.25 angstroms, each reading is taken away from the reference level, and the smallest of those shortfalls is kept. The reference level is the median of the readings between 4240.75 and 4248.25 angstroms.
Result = -1.6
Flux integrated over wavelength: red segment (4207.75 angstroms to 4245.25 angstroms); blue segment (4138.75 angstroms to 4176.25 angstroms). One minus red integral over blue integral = -0.08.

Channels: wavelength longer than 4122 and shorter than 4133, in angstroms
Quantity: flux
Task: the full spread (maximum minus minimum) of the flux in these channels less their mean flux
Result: -14.3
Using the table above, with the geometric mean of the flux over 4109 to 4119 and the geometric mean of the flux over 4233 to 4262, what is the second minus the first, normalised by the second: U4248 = 0.041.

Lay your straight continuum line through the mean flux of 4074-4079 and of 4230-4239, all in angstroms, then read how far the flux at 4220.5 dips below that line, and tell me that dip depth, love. -2.5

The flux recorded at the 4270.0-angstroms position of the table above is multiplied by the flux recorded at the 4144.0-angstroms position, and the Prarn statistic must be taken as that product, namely 226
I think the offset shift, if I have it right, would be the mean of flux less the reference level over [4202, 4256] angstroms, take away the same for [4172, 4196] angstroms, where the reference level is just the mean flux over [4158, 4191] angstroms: 0.9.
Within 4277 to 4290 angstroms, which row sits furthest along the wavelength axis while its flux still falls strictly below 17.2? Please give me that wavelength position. 4289.5 angstroms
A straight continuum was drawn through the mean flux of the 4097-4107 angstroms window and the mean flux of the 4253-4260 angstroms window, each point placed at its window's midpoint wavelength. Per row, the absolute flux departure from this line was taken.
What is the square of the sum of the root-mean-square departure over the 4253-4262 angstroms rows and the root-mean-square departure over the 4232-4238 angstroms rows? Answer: 12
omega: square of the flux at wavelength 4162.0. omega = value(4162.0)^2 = 294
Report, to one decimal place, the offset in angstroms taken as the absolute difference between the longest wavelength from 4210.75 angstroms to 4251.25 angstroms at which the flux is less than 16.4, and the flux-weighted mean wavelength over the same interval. 18.0 angstroms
